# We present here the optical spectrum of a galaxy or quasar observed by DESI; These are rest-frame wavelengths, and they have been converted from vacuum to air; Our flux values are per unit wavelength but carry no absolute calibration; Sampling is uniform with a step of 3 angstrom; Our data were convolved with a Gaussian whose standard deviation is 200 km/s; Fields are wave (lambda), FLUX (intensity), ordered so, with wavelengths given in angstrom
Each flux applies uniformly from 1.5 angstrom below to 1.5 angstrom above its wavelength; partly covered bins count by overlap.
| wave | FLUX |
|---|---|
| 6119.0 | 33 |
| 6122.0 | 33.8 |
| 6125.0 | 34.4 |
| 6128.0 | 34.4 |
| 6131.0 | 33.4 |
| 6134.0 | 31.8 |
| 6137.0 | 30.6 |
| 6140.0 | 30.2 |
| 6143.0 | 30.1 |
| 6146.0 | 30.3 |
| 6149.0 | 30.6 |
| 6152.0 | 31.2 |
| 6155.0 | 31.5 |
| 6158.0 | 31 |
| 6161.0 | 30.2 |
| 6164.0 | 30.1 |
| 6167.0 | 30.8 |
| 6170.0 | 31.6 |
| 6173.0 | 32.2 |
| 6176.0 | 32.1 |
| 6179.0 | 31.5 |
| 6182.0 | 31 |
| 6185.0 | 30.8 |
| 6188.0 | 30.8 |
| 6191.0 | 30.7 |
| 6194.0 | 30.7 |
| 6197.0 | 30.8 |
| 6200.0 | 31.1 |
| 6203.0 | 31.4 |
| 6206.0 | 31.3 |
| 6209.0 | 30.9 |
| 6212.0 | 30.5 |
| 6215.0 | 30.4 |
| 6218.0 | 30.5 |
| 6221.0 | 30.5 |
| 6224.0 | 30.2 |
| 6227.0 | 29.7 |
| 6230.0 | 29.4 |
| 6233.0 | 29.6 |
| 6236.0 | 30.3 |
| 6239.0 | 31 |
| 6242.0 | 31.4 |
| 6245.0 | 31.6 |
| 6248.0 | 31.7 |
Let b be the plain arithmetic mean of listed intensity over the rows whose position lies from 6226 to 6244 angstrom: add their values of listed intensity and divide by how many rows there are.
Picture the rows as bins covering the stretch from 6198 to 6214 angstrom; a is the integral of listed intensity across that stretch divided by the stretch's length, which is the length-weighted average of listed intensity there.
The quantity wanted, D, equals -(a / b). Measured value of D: -1.03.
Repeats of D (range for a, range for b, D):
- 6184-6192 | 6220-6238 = -1.03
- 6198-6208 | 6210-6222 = -1.02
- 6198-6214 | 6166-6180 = -0.98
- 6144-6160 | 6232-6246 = -1.00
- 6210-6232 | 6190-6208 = -0.97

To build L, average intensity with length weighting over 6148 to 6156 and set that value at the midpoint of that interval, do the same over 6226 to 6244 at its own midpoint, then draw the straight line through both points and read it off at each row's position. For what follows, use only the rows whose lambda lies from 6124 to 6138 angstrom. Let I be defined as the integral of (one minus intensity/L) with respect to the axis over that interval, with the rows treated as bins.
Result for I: -0.73 angstrom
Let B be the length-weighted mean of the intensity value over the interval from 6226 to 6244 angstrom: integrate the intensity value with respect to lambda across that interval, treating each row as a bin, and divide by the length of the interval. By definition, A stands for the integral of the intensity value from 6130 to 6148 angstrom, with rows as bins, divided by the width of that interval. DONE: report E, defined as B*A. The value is 939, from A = 31.0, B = 30.3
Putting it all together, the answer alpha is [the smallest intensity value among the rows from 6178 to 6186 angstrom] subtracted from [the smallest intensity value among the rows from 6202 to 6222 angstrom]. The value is -0.4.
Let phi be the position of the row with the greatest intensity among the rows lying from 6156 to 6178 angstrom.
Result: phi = 6173.0 angstrom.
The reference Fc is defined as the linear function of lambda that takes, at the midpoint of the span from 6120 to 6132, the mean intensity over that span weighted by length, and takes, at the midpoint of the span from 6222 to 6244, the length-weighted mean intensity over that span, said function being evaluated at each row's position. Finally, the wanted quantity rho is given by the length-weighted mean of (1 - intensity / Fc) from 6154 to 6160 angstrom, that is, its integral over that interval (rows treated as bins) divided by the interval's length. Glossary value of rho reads 0.054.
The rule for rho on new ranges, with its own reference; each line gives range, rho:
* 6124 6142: 0.042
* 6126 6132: -0.003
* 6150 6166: 0.063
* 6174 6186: 0.022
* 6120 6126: 0.003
